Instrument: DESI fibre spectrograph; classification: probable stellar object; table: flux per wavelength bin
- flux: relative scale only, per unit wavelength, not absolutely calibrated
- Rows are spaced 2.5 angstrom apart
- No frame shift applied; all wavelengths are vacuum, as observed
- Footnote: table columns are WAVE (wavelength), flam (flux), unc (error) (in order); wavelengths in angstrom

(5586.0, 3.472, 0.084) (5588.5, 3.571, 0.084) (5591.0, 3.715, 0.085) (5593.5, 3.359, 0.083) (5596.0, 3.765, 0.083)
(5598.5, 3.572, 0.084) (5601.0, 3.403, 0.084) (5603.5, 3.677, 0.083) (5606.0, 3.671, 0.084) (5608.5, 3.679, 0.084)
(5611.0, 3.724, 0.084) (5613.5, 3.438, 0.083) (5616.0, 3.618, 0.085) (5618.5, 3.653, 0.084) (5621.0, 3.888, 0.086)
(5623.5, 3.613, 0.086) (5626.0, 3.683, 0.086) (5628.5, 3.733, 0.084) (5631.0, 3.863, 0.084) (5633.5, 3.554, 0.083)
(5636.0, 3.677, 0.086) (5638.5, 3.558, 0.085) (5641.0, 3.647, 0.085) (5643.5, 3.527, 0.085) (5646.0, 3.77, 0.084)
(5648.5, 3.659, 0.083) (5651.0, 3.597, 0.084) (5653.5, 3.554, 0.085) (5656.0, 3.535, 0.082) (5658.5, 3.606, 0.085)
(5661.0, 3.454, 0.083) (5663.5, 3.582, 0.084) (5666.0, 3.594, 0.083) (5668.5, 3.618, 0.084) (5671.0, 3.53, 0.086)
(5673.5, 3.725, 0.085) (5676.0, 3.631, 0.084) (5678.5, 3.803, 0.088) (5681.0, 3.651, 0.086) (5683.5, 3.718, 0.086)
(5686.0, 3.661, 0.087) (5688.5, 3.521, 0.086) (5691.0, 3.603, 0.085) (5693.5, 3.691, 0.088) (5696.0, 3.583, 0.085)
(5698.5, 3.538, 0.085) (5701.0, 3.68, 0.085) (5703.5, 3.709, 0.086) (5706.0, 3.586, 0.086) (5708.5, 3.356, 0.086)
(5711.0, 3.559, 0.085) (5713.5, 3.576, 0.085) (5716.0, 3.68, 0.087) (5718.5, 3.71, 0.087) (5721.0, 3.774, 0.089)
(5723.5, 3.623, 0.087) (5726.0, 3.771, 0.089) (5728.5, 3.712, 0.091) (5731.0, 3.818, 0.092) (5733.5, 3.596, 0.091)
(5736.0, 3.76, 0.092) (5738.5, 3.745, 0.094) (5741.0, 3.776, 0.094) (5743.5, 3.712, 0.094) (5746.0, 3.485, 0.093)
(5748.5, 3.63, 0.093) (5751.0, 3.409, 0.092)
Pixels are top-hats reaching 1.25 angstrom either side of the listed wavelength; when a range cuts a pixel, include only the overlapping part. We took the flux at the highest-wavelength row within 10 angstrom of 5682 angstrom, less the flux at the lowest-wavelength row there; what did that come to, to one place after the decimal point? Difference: -0.1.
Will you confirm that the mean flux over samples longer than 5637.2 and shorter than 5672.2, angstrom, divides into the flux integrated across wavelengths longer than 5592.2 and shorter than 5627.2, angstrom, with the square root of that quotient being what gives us 5.95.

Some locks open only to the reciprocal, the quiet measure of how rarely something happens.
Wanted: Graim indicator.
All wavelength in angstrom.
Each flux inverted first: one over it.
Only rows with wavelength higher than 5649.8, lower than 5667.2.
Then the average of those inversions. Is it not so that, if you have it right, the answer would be 0.2809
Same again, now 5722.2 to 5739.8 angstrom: 0.2691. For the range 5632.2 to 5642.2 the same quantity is 0.2771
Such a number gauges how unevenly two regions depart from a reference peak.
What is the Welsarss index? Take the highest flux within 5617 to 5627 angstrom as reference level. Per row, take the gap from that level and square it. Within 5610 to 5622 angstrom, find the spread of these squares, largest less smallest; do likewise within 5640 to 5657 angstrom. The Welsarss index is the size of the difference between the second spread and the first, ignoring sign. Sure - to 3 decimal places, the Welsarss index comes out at 0.086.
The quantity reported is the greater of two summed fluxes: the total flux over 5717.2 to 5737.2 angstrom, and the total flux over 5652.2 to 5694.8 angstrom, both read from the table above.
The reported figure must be 61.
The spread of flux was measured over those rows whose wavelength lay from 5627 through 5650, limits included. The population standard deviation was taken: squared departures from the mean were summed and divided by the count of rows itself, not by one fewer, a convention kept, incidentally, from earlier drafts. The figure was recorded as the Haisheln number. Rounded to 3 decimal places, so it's 0.104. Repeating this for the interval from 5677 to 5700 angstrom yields 0.085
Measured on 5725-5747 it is 0.098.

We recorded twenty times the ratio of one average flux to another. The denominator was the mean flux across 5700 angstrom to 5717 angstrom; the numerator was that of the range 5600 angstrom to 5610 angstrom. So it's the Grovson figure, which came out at 20.1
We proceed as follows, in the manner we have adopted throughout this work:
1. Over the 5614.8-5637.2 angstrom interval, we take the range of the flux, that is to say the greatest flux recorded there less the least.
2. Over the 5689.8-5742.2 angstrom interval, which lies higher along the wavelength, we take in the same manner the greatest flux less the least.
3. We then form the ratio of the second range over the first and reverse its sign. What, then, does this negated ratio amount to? -1.38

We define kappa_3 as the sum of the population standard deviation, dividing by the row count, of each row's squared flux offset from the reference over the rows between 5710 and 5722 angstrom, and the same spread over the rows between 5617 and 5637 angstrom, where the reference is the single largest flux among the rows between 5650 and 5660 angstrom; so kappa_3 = 0.0397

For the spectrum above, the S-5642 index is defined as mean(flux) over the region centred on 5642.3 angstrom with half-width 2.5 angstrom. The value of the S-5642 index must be 3.59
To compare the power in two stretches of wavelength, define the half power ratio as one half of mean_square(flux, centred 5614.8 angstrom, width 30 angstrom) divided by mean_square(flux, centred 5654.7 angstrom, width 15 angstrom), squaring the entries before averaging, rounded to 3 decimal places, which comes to 0.523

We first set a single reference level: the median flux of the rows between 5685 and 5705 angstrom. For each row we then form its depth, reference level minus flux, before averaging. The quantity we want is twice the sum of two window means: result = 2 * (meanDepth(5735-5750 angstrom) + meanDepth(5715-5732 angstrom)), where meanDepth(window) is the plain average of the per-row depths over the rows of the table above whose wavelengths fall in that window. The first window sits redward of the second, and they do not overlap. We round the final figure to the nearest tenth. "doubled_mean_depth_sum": -0.3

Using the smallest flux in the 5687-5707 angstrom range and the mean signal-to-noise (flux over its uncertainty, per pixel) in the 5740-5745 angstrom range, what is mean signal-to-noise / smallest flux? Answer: 11.3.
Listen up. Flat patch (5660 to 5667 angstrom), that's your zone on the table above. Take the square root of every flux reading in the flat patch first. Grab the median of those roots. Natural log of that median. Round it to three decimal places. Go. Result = 0.638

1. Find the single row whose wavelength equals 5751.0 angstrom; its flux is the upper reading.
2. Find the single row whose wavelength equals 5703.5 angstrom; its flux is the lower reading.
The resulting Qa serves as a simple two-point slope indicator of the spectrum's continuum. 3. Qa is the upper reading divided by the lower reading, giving 0.92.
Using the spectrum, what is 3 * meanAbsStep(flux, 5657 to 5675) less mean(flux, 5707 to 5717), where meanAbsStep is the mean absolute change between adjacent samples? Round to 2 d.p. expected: -3.24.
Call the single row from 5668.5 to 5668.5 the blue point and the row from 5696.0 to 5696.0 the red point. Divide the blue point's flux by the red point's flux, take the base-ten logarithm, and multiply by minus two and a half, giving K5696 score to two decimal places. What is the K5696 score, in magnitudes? -0.01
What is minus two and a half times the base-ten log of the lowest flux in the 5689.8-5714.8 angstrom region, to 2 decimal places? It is -1.31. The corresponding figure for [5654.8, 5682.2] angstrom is -1.35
